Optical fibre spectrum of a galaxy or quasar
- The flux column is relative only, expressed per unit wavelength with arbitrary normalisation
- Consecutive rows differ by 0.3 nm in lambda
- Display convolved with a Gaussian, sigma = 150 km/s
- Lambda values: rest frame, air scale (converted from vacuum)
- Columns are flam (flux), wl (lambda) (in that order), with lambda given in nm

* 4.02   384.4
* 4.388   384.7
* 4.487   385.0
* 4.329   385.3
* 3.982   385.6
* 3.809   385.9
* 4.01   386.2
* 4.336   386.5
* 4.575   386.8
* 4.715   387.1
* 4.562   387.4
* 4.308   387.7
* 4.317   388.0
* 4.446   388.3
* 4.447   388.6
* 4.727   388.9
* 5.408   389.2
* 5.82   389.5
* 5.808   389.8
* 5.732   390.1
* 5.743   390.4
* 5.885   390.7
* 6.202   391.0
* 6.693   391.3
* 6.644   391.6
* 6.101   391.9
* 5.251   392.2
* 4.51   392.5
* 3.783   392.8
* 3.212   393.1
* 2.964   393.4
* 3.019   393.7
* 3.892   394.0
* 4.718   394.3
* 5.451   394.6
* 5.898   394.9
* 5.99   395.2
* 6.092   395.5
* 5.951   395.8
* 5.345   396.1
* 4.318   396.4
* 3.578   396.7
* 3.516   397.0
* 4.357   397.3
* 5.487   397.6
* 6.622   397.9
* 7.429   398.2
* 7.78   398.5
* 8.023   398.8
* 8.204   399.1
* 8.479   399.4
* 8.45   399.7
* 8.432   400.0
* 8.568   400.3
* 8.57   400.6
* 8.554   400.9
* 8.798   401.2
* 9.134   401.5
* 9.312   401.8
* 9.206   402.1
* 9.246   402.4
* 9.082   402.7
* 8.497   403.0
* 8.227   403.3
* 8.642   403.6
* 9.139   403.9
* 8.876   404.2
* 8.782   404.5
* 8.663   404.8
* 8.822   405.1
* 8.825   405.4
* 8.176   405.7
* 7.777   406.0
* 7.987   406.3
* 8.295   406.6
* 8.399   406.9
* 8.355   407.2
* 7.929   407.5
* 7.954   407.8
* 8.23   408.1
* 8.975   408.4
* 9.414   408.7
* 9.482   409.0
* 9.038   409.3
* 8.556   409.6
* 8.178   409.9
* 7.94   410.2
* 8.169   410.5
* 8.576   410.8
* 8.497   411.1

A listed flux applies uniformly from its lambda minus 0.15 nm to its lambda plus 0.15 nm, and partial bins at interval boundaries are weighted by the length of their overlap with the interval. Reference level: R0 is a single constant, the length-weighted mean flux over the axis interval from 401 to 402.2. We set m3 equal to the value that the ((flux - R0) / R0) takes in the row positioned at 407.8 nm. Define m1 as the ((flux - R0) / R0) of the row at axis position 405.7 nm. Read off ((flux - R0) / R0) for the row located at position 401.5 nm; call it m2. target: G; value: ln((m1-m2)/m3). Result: -0.2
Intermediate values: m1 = -0.10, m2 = 0.01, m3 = -0.12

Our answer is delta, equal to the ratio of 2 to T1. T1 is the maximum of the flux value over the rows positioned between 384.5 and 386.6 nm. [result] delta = 0.45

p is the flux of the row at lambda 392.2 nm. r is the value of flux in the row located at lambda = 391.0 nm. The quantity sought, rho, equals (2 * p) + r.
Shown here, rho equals 17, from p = 5.251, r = 6.202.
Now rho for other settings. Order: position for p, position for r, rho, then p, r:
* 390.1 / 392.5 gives 16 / 5.732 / 4.51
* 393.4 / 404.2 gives 15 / 2.964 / 8.876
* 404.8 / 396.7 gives 21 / 8.663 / 3.578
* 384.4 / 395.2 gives 14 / 4.02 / 5.99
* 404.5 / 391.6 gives 24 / 8.782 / 6.644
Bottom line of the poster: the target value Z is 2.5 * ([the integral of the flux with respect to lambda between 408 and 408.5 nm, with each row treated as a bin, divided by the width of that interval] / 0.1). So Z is 215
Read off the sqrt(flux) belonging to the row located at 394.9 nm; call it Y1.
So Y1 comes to 2.43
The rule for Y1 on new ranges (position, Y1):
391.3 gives 2.59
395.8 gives 2.44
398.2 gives 2.73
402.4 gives 3.04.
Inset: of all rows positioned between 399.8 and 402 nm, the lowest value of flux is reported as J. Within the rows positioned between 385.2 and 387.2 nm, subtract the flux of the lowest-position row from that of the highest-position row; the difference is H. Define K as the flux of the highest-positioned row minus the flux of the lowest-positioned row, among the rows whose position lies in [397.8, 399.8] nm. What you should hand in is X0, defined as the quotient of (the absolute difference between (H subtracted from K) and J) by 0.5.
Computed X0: 14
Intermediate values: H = 0.4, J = 8.432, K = 1.8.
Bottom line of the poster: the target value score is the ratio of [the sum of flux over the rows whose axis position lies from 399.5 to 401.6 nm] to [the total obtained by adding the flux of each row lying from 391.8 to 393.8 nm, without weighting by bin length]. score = 2.10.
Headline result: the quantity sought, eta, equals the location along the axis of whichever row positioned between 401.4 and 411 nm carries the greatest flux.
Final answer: 409.0 nm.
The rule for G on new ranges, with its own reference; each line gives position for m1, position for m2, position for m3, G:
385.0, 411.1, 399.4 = 1.9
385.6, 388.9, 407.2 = 0.0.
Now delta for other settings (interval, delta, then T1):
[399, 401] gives 0.23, 8.57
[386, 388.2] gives 0.42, 4.715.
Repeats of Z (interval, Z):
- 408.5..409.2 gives 235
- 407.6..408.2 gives 202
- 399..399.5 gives 209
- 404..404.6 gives 221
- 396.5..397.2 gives 91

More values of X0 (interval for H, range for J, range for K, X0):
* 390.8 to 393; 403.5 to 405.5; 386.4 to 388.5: 12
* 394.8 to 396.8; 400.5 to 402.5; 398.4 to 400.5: 11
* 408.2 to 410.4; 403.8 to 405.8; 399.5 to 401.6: 13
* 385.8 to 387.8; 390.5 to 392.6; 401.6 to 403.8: 11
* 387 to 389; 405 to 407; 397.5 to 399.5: 10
